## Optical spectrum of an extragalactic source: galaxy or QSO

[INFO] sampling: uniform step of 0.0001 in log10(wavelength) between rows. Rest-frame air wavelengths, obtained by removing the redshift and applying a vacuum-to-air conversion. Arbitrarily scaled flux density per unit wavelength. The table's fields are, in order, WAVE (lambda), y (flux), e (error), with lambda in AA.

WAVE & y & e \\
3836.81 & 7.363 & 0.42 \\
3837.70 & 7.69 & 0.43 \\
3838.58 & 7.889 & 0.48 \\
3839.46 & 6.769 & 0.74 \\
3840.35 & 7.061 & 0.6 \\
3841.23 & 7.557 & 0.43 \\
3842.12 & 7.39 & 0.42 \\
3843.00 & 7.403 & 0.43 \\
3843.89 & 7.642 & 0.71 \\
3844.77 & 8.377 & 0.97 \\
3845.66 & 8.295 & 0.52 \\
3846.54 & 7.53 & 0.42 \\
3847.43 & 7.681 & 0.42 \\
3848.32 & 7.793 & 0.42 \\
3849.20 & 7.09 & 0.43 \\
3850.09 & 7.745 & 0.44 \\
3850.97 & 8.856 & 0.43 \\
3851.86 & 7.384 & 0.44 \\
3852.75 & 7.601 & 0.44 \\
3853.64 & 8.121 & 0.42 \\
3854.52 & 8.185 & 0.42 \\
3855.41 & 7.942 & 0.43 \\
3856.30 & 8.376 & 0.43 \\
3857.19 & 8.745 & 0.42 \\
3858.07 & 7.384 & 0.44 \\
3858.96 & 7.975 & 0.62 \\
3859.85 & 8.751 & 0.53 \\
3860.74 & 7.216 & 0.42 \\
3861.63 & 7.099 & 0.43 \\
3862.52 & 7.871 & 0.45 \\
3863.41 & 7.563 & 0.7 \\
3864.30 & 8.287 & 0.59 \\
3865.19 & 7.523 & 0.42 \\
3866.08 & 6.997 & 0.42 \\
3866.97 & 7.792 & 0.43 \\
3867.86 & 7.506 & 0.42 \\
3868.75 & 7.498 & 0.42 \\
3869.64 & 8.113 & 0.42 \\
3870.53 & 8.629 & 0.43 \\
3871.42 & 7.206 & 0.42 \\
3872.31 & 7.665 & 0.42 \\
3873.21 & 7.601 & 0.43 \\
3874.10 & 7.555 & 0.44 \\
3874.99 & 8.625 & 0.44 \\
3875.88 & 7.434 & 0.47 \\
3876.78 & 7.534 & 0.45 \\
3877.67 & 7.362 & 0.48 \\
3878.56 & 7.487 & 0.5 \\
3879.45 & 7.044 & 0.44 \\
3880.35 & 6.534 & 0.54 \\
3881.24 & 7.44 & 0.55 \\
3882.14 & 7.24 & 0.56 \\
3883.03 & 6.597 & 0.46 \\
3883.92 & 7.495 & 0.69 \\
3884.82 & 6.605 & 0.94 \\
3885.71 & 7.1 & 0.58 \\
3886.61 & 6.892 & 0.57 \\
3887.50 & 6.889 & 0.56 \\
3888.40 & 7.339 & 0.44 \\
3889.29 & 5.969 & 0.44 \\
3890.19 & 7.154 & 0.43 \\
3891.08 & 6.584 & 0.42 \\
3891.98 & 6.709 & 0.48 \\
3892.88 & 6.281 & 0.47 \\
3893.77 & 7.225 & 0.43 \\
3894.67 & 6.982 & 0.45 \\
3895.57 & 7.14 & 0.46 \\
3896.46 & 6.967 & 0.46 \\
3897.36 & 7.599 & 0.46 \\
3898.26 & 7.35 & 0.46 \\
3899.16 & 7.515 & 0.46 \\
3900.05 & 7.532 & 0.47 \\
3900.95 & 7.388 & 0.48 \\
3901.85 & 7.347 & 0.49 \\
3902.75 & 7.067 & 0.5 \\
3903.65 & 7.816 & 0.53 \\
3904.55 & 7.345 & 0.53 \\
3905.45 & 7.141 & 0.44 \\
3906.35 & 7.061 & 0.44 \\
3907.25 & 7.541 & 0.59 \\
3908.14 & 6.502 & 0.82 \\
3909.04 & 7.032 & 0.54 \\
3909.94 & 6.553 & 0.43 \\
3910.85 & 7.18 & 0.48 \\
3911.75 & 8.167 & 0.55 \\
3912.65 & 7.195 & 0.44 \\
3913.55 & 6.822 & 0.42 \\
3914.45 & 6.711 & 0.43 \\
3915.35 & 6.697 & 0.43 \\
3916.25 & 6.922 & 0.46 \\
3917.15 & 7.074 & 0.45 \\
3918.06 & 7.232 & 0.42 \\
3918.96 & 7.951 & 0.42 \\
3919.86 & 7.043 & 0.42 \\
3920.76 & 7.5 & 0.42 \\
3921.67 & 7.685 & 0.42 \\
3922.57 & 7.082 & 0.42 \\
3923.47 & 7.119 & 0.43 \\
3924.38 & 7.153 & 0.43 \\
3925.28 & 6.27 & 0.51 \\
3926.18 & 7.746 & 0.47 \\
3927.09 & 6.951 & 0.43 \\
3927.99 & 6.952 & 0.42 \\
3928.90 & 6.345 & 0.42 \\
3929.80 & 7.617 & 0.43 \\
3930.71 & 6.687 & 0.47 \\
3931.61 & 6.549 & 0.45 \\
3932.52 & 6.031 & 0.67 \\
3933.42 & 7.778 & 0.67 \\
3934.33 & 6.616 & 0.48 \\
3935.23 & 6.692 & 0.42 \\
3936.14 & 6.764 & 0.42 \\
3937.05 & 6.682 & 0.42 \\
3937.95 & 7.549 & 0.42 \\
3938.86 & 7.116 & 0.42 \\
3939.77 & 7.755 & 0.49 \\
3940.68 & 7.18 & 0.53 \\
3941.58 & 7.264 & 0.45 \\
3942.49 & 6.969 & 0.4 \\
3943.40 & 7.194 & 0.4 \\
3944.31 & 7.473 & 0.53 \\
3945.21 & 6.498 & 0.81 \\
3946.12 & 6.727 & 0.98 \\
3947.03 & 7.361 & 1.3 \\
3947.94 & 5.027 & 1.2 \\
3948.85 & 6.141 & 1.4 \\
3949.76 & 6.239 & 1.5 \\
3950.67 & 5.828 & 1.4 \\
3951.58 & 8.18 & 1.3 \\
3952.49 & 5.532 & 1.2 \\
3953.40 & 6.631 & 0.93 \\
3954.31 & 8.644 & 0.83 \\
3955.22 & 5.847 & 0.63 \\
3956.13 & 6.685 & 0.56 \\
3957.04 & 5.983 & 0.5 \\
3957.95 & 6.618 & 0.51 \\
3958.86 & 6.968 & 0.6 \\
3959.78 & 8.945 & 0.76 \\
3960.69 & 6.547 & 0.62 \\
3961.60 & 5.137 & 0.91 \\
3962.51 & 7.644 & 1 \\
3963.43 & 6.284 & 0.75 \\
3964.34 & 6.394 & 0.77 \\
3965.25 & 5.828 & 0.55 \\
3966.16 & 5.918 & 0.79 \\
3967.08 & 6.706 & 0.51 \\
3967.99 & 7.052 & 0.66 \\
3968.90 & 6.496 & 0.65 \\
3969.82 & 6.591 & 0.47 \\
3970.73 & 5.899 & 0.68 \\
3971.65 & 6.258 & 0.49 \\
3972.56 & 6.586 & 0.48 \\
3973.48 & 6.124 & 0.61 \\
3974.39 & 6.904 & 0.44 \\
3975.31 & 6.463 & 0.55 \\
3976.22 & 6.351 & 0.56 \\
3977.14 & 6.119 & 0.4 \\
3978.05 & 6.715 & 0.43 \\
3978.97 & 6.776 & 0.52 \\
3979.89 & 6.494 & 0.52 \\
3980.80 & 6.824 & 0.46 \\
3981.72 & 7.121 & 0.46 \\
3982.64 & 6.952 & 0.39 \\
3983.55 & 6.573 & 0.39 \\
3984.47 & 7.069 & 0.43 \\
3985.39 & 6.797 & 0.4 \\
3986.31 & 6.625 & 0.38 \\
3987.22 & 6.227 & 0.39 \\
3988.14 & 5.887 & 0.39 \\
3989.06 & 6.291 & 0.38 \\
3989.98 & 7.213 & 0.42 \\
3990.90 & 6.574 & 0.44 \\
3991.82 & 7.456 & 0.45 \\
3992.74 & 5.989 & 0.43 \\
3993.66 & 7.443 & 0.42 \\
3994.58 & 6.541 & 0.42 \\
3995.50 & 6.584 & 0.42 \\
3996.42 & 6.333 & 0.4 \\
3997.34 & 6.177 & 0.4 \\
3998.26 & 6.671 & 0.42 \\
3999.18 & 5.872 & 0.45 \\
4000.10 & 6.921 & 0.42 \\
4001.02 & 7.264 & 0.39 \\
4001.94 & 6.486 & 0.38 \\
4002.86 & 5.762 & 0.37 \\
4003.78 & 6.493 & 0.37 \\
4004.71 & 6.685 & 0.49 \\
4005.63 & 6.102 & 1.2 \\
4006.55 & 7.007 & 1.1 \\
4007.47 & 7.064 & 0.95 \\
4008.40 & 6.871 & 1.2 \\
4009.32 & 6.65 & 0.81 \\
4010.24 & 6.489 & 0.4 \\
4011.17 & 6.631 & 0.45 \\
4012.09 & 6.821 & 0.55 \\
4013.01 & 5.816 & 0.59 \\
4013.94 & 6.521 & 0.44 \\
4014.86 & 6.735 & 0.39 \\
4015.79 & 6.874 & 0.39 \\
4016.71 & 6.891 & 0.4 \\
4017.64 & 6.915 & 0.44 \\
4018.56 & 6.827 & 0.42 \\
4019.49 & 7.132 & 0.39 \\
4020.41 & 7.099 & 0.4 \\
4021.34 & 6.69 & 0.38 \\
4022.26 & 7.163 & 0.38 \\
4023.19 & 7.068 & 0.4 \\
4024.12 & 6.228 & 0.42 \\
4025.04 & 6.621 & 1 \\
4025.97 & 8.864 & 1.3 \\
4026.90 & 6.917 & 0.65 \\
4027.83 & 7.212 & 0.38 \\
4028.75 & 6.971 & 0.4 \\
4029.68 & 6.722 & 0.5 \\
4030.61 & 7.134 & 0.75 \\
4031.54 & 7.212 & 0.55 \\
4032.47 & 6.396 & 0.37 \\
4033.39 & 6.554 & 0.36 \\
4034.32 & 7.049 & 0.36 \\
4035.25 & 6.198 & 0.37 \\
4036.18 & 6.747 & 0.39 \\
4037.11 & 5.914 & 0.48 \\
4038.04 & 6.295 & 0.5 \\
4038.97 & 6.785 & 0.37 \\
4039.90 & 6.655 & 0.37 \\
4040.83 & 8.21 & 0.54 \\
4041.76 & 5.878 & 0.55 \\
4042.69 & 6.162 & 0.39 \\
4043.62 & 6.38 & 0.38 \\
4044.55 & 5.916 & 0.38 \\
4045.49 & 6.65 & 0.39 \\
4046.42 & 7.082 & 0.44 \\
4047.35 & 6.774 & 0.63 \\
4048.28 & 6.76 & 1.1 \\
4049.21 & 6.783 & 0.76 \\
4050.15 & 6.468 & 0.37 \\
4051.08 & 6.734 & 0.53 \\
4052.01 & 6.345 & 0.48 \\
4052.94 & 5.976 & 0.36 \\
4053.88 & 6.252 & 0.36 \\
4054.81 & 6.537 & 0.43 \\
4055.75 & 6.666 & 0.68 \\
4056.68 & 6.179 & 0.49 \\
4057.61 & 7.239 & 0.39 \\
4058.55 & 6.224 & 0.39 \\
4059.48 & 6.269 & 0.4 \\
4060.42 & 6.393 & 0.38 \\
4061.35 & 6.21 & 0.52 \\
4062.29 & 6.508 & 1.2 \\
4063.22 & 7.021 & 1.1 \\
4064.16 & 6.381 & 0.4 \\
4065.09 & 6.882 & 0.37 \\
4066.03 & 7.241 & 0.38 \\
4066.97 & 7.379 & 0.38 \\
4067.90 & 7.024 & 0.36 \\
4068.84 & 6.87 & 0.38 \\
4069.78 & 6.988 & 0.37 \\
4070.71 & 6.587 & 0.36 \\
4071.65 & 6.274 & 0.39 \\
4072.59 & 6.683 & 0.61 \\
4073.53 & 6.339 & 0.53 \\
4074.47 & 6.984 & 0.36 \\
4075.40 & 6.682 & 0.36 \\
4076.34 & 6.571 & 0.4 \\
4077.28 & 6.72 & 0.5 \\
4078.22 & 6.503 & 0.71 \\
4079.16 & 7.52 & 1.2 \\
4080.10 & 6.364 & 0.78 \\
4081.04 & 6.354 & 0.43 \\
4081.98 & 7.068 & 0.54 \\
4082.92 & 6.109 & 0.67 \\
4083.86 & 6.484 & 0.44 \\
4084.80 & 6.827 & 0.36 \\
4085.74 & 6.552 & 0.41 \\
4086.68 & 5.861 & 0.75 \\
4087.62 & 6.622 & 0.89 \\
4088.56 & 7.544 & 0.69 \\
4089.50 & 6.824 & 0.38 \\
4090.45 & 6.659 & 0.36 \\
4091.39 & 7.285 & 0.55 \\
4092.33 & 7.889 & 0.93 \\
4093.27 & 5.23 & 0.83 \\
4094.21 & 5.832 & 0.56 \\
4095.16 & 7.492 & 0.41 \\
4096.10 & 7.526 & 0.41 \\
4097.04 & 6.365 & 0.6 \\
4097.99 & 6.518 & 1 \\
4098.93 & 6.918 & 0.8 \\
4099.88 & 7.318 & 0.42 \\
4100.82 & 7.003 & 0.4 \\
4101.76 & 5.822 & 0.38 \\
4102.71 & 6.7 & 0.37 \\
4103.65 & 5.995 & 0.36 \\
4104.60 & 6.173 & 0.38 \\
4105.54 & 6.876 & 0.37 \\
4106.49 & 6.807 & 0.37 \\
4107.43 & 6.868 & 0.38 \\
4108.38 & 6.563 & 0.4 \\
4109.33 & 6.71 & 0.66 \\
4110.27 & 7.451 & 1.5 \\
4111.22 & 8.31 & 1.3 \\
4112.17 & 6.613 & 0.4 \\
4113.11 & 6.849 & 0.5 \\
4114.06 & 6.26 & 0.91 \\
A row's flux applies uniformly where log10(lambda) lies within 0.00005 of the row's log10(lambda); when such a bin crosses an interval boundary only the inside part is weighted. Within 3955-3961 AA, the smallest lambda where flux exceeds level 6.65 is 3956.13 AA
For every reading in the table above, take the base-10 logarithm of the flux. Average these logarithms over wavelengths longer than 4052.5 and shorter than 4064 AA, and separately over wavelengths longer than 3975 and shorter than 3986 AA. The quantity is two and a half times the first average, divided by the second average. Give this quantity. 2.45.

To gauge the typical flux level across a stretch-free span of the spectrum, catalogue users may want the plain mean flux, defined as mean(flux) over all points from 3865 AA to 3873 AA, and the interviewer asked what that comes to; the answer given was 7.7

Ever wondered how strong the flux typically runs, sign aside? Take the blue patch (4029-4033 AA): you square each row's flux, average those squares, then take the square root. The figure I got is 6.9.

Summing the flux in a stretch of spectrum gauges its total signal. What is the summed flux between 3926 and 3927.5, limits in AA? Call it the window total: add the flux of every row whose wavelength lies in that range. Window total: 14.7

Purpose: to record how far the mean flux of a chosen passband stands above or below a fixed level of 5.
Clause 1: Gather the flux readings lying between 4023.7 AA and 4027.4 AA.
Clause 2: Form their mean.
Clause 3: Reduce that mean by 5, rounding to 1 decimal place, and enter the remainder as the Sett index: 2.2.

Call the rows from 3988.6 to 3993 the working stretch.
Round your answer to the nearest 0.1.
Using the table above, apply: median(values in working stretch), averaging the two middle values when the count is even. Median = 6.6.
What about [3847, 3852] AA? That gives 7.7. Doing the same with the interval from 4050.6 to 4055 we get 6.3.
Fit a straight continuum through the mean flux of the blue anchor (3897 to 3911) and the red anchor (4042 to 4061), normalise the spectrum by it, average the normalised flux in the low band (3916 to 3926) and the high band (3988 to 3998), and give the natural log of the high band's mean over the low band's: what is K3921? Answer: -0.033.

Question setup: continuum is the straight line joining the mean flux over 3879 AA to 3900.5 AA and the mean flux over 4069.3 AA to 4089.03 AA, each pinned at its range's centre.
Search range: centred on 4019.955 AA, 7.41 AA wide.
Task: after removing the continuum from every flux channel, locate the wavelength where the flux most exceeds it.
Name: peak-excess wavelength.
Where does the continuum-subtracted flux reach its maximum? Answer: 4022.26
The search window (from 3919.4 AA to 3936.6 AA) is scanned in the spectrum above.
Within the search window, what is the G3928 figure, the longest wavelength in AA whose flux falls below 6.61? 3932.52 AA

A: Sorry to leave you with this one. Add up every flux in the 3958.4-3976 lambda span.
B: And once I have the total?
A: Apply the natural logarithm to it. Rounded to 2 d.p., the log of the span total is 4.83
